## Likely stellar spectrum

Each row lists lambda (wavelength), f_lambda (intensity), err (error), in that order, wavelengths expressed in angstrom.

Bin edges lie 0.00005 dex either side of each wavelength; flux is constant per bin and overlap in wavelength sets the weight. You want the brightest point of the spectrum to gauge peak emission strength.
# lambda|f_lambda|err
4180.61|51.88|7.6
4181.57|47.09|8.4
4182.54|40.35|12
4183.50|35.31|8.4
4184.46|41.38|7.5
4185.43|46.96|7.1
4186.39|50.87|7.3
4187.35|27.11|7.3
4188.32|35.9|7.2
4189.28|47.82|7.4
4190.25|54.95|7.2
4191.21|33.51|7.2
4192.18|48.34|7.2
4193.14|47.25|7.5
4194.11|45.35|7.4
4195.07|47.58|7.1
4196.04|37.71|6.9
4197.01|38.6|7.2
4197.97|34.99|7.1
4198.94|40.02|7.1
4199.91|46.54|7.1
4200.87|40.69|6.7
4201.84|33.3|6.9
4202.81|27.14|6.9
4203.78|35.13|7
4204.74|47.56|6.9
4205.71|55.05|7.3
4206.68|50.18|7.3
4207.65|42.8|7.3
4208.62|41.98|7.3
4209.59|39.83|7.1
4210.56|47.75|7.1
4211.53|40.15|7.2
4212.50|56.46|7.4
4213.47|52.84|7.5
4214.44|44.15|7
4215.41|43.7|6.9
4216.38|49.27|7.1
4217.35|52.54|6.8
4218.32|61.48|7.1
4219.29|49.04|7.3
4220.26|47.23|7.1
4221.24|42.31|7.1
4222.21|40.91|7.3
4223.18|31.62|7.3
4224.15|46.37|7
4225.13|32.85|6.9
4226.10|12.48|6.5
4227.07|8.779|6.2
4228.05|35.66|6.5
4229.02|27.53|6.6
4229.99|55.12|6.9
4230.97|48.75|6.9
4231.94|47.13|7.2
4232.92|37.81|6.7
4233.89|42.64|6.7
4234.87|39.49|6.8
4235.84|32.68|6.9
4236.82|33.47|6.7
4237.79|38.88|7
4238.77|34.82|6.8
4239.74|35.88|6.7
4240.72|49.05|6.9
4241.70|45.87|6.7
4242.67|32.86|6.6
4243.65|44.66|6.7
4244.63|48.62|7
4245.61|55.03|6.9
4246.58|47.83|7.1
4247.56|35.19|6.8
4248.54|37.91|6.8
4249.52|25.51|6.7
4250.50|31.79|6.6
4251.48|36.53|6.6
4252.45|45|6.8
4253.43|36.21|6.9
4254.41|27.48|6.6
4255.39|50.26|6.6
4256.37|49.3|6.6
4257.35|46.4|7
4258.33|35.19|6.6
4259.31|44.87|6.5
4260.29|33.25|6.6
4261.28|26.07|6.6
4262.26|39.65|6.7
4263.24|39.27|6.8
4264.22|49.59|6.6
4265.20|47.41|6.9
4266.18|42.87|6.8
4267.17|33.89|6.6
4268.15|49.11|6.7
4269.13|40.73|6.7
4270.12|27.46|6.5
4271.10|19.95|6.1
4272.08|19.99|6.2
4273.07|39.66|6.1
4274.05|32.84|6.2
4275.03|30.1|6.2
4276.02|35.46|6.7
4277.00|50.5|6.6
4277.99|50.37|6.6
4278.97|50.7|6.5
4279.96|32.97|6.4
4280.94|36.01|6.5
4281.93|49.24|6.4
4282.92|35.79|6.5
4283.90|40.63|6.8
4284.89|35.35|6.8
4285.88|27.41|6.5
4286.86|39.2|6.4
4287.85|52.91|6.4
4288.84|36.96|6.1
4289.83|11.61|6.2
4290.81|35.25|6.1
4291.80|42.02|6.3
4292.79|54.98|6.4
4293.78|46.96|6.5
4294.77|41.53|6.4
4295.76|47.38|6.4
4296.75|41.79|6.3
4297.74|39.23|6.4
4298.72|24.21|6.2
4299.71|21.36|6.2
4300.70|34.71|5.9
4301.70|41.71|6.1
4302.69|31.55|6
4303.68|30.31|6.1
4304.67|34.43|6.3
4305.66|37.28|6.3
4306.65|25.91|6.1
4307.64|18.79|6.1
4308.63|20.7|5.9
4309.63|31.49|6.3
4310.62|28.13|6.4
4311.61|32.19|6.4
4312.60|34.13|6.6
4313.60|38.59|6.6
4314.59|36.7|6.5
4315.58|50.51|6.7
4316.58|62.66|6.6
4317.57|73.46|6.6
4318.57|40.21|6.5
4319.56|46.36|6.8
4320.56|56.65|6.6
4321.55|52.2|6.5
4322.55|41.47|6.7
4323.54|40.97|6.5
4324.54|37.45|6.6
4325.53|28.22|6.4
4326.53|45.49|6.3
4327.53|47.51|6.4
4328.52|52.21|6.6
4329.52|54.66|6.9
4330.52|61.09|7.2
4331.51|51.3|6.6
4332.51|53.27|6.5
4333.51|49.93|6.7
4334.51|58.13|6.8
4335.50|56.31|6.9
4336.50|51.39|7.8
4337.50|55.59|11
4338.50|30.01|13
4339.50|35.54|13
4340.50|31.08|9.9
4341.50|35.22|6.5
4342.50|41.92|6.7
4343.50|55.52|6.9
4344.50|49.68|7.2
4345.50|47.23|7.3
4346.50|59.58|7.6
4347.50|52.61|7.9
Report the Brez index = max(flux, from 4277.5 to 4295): 54.98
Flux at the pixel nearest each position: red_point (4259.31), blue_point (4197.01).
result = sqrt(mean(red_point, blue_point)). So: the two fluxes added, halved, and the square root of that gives 6.5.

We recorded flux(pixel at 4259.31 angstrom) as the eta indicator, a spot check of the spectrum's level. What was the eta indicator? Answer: 44.87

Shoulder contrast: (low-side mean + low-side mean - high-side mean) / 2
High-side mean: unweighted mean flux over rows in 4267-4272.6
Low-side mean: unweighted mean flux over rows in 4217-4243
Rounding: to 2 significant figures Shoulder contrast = 23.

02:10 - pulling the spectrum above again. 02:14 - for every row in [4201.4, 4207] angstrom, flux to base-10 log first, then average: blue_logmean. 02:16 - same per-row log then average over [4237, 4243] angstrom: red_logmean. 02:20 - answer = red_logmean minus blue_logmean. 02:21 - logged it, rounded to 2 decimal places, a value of -0.01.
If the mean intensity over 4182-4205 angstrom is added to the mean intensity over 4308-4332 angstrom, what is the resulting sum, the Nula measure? 85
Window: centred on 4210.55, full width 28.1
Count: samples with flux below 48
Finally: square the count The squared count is 441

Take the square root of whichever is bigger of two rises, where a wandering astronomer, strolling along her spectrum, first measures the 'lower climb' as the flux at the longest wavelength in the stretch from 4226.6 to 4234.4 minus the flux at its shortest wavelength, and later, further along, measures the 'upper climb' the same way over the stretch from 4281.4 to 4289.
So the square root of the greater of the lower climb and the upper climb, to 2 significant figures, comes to 5.8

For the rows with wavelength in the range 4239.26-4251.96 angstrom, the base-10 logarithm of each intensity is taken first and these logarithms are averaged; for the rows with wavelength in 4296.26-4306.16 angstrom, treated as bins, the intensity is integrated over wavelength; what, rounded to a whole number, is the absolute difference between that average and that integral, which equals 332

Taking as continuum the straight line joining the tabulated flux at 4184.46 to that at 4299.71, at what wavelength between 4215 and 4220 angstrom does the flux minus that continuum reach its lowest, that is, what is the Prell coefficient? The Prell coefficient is 4215.41 angstrom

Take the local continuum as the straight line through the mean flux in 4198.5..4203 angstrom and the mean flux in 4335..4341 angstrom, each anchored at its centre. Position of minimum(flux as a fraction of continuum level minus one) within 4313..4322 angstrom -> 4314.59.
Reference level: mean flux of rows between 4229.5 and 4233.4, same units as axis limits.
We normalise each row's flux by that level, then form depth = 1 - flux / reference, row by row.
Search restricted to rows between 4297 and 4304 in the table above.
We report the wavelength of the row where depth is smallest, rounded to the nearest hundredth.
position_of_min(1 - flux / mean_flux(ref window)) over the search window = 4301.70 angstrom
